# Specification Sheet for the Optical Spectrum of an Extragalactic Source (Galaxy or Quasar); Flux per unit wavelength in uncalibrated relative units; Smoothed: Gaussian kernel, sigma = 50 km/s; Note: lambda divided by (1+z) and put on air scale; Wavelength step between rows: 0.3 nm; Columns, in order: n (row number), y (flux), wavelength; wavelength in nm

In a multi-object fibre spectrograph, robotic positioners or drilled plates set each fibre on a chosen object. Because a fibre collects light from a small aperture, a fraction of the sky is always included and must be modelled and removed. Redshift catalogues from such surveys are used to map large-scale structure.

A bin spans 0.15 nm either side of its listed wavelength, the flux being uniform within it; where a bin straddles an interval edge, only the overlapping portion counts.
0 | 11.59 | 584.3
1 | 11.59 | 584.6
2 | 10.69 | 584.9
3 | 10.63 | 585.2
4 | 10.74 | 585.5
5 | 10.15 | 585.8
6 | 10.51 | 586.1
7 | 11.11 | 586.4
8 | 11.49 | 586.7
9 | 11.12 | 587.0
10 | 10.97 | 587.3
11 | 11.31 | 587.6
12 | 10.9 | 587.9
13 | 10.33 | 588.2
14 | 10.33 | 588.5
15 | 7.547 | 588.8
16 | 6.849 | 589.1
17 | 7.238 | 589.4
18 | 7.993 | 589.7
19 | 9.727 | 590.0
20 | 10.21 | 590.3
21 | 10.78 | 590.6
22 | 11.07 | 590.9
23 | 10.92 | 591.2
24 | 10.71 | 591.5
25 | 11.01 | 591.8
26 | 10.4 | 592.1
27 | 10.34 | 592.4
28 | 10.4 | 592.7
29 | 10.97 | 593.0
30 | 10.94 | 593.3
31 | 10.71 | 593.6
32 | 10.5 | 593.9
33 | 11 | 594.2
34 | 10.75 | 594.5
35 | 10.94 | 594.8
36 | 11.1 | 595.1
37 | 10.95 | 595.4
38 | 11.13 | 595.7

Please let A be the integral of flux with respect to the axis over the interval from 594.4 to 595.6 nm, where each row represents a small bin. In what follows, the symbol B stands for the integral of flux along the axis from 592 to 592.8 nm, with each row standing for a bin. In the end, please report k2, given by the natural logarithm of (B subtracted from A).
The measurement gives 1.6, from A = 13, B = 8.3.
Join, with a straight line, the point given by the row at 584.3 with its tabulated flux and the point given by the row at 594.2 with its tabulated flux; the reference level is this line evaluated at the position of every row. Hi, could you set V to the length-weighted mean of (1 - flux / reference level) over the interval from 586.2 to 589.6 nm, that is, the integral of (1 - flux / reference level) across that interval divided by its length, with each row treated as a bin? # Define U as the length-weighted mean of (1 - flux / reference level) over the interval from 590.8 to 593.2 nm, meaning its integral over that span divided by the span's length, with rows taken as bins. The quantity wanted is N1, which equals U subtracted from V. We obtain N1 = 0.09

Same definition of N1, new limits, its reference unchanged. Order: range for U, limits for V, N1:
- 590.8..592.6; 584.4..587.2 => 0.01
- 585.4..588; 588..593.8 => 0.07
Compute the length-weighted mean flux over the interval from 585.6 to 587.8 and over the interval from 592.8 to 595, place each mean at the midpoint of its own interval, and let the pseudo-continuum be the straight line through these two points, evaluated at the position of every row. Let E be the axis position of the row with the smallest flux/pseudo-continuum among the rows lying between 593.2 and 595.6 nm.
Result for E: 593.9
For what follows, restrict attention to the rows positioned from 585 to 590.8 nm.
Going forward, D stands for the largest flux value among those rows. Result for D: 11.49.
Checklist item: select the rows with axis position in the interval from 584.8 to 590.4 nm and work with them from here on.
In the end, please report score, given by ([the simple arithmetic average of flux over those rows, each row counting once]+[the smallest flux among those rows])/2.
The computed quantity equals 8.4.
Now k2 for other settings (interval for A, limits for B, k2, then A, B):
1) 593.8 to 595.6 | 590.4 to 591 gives 2.6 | 20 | 6.5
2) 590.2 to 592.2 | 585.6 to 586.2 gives 2.7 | 21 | 6.2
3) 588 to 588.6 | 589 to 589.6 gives 0.7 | 6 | 4.3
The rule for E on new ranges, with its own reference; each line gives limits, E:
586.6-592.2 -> 589.1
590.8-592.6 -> 592.4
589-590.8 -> 589.1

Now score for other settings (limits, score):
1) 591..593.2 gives 10.5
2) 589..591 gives 8.0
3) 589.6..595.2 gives 9.3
